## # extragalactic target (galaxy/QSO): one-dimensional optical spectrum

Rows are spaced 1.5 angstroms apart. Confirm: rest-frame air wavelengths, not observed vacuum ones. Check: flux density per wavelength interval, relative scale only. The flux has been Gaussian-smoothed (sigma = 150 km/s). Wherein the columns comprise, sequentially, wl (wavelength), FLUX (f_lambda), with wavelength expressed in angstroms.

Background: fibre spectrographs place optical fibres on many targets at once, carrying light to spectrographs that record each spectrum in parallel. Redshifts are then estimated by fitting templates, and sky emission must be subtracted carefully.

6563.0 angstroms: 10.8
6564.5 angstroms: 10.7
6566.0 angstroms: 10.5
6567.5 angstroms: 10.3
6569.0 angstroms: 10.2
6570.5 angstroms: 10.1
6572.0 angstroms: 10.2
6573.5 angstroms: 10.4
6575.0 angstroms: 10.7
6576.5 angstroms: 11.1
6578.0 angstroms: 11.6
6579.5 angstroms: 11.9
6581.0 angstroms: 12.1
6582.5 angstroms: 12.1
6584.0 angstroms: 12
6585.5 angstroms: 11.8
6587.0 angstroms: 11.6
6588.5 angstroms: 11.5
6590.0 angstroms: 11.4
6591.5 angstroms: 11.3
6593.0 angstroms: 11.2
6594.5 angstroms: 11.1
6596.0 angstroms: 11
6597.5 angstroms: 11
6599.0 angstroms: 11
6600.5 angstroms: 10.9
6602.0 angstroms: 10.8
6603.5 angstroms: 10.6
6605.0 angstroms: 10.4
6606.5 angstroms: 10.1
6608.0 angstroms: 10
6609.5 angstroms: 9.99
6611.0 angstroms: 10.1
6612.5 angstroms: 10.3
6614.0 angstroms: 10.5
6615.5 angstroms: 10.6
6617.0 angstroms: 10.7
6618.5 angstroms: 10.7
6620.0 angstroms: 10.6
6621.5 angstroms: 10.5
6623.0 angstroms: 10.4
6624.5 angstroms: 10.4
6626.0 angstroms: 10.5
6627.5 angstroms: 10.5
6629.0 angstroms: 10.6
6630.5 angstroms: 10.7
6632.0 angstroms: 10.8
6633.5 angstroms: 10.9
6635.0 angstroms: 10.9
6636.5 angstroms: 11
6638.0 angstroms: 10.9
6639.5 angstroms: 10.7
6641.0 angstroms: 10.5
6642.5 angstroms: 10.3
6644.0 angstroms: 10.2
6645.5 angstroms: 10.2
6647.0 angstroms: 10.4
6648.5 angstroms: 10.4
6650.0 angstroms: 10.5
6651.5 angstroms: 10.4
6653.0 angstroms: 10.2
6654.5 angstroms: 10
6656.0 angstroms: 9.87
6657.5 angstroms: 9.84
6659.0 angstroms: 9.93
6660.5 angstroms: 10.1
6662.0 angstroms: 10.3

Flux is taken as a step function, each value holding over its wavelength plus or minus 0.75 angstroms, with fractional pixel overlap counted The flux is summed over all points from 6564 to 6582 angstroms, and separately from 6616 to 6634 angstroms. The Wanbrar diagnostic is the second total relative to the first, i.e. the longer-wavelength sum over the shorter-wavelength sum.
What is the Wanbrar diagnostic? 0.98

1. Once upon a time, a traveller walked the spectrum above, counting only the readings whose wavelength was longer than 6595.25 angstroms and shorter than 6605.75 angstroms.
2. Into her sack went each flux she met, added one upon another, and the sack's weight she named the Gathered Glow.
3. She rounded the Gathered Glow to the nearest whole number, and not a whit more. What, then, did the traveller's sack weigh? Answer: 76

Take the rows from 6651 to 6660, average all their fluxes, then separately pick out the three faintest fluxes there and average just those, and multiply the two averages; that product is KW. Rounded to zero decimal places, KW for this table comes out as 99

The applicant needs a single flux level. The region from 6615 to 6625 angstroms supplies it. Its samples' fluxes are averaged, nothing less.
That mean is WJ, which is 10.6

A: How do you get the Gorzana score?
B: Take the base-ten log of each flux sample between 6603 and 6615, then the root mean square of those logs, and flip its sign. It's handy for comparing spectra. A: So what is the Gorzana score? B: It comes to -1.011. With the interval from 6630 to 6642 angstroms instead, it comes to -1.033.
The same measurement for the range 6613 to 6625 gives -1.023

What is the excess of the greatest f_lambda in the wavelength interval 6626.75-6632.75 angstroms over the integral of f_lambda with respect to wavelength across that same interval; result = -53.1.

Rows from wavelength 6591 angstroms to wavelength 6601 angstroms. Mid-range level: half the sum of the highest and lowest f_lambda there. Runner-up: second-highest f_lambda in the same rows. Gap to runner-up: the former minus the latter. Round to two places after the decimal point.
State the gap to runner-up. -0.10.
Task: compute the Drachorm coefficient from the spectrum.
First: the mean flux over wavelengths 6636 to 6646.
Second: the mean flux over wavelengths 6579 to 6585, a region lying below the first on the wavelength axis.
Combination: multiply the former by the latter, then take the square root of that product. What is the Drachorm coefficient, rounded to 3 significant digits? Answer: 11.3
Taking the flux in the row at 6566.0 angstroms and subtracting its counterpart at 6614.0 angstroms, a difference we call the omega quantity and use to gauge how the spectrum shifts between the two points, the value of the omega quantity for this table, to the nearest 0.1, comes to 0.0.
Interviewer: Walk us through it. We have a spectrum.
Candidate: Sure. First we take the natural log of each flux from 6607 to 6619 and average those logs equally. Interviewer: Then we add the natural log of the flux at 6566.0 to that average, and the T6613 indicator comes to 4.69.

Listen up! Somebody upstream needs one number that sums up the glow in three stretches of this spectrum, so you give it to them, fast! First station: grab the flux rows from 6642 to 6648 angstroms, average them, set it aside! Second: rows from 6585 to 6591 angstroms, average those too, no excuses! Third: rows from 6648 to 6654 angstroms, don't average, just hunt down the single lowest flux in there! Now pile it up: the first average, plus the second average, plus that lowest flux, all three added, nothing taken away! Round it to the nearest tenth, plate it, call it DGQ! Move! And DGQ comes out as 32.0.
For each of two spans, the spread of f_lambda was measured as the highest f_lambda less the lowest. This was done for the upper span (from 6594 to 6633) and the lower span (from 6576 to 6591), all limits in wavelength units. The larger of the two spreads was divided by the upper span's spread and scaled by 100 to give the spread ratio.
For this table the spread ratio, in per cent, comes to 100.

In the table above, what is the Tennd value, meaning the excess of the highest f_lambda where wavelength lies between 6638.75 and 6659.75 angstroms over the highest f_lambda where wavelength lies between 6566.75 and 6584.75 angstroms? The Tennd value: -1.4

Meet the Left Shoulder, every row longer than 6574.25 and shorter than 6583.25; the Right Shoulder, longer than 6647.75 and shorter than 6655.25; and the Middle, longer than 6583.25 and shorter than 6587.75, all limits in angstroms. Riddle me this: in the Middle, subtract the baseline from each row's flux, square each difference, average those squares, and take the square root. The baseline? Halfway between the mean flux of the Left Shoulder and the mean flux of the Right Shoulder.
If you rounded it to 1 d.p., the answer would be 0.9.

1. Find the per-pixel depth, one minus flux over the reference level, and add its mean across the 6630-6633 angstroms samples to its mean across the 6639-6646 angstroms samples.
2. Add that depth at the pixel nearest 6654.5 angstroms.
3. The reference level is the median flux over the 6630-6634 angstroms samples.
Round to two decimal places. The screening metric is 0.12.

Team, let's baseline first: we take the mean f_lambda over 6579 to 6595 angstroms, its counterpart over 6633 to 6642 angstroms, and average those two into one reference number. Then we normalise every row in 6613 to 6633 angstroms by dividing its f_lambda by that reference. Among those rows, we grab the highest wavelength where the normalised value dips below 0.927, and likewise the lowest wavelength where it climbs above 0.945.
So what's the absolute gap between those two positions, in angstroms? 7.5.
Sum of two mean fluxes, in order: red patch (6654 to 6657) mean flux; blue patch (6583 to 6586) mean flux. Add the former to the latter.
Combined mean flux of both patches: 21.8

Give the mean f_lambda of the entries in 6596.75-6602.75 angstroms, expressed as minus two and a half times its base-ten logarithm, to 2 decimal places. -2.60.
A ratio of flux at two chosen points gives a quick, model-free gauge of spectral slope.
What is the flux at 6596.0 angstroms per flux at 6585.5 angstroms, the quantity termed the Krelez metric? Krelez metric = 0.93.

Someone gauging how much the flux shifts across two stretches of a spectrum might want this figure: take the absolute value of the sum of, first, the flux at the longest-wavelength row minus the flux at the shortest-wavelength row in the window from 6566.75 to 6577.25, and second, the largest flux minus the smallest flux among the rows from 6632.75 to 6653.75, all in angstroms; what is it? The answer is 1.6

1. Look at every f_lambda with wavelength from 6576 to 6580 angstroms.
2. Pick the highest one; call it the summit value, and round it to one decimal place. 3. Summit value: 11.9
